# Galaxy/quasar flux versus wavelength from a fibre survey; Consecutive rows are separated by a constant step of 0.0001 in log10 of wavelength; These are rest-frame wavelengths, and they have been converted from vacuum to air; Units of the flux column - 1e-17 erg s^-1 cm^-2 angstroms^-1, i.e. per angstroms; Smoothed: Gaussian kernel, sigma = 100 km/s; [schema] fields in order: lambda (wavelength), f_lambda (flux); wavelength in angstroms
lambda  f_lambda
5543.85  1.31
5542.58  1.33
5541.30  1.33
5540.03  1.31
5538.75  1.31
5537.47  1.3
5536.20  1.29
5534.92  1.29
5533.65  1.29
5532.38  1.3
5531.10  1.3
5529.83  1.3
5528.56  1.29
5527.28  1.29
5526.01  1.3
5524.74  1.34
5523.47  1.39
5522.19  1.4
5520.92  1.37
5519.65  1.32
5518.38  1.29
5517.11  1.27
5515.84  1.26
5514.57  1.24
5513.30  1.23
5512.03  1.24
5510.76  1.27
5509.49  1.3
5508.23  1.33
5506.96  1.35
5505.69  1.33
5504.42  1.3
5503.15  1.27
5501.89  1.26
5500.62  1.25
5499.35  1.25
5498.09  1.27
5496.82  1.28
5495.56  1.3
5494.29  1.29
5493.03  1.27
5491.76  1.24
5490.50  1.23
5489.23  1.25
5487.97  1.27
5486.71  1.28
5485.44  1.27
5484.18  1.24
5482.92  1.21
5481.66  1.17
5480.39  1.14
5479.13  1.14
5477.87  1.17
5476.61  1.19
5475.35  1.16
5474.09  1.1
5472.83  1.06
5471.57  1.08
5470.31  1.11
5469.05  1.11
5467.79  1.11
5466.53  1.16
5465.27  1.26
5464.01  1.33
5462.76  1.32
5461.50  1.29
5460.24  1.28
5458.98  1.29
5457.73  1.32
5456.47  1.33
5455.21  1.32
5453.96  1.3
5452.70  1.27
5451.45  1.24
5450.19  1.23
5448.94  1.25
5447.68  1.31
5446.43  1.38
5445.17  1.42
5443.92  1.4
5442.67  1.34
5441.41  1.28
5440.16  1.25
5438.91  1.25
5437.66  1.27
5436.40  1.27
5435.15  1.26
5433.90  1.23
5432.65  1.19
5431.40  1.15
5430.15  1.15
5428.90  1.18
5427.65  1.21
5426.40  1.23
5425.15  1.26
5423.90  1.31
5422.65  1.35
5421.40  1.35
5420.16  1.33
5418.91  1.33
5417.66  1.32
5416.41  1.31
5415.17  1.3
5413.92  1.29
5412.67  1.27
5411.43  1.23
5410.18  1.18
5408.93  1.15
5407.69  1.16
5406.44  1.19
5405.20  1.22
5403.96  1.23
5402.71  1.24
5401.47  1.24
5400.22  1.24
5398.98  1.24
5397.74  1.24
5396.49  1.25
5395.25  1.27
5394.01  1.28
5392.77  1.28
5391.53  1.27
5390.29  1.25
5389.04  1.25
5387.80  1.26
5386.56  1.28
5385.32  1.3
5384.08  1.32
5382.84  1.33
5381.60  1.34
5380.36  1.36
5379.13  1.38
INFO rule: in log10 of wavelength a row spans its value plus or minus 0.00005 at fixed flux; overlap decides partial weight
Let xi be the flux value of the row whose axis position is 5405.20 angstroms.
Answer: 1.22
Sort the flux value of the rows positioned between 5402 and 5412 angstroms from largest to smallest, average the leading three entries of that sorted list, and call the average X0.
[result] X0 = 1.23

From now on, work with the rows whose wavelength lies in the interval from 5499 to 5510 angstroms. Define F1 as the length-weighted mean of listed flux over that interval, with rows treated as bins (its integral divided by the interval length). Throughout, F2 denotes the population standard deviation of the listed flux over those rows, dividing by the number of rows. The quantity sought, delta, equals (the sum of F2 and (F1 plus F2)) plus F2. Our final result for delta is 1.40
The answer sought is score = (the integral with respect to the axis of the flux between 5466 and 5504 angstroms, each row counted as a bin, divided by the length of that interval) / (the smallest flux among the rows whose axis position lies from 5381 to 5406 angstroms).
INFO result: 0.99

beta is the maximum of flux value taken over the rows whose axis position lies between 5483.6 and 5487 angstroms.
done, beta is 1.28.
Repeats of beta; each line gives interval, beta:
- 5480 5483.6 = 1.21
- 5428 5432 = 1.18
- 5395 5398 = 1.27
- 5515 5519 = 1.29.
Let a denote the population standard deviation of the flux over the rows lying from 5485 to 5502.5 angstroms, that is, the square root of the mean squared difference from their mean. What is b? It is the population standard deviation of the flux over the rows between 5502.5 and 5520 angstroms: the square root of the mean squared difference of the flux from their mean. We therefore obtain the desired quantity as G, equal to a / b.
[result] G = 0.5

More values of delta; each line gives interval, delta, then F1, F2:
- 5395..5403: 1.28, 1.24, 0.010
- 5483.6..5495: 1.32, 1.26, 0.019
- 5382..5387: 1.37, 1.31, 0.019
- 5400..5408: 1.30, 1.22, 0.029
